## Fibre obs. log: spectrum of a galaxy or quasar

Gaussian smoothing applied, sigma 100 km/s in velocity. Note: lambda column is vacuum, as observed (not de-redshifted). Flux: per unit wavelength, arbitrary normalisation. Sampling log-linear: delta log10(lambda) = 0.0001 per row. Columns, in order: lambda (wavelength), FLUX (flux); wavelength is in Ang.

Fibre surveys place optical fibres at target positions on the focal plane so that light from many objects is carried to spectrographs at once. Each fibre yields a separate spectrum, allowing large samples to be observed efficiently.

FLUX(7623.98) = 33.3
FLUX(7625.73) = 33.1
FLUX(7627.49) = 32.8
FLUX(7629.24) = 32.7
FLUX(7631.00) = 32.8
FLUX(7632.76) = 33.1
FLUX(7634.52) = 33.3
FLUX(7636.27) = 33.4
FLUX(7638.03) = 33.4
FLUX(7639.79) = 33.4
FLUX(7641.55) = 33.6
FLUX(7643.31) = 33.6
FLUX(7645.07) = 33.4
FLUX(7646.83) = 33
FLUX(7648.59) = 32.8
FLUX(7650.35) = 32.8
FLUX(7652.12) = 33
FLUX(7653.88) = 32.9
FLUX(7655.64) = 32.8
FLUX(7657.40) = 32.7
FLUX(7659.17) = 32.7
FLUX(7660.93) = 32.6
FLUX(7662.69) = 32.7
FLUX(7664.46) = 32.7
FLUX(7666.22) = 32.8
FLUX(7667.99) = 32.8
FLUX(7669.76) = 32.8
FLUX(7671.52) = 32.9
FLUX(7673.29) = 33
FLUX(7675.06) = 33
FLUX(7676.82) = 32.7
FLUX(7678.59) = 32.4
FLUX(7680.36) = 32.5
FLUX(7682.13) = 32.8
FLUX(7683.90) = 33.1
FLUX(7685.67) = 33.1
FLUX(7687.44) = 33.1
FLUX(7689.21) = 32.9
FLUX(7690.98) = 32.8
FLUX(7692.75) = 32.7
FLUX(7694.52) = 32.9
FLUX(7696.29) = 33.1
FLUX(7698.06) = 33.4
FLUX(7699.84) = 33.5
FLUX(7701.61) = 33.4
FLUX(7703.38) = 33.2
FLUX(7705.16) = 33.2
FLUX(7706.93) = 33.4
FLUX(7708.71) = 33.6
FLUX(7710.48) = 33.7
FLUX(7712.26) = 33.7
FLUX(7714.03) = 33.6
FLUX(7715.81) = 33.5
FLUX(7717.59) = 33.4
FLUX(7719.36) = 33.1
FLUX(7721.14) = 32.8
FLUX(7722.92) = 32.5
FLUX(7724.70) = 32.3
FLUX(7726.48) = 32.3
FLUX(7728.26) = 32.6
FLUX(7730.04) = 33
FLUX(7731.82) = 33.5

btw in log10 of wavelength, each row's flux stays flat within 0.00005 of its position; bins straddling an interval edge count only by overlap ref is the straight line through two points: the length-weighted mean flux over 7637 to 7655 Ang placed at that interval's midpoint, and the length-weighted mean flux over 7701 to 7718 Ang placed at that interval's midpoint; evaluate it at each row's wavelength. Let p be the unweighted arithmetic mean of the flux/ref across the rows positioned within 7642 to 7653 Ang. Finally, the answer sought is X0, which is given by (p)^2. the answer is 0.99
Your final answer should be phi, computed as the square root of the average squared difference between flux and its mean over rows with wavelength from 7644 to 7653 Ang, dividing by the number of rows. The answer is 0.22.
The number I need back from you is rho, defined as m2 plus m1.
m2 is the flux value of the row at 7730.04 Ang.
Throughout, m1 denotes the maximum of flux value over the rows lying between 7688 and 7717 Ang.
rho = 66.7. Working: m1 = 33.7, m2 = 33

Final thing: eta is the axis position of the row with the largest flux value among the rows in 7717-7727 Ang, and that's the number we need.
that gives 7717.59 Ang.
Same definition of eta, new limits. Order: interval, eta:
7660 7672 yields 7671.52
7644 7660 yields 7645.07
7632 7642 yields 7641.55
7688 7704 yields 7699.84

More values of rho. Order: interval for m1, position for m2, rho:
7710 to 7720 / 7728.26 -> 66.3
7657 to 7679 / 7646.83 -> 66.0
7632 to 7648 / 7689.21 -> 66.5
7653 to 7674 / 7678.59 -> 65.4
